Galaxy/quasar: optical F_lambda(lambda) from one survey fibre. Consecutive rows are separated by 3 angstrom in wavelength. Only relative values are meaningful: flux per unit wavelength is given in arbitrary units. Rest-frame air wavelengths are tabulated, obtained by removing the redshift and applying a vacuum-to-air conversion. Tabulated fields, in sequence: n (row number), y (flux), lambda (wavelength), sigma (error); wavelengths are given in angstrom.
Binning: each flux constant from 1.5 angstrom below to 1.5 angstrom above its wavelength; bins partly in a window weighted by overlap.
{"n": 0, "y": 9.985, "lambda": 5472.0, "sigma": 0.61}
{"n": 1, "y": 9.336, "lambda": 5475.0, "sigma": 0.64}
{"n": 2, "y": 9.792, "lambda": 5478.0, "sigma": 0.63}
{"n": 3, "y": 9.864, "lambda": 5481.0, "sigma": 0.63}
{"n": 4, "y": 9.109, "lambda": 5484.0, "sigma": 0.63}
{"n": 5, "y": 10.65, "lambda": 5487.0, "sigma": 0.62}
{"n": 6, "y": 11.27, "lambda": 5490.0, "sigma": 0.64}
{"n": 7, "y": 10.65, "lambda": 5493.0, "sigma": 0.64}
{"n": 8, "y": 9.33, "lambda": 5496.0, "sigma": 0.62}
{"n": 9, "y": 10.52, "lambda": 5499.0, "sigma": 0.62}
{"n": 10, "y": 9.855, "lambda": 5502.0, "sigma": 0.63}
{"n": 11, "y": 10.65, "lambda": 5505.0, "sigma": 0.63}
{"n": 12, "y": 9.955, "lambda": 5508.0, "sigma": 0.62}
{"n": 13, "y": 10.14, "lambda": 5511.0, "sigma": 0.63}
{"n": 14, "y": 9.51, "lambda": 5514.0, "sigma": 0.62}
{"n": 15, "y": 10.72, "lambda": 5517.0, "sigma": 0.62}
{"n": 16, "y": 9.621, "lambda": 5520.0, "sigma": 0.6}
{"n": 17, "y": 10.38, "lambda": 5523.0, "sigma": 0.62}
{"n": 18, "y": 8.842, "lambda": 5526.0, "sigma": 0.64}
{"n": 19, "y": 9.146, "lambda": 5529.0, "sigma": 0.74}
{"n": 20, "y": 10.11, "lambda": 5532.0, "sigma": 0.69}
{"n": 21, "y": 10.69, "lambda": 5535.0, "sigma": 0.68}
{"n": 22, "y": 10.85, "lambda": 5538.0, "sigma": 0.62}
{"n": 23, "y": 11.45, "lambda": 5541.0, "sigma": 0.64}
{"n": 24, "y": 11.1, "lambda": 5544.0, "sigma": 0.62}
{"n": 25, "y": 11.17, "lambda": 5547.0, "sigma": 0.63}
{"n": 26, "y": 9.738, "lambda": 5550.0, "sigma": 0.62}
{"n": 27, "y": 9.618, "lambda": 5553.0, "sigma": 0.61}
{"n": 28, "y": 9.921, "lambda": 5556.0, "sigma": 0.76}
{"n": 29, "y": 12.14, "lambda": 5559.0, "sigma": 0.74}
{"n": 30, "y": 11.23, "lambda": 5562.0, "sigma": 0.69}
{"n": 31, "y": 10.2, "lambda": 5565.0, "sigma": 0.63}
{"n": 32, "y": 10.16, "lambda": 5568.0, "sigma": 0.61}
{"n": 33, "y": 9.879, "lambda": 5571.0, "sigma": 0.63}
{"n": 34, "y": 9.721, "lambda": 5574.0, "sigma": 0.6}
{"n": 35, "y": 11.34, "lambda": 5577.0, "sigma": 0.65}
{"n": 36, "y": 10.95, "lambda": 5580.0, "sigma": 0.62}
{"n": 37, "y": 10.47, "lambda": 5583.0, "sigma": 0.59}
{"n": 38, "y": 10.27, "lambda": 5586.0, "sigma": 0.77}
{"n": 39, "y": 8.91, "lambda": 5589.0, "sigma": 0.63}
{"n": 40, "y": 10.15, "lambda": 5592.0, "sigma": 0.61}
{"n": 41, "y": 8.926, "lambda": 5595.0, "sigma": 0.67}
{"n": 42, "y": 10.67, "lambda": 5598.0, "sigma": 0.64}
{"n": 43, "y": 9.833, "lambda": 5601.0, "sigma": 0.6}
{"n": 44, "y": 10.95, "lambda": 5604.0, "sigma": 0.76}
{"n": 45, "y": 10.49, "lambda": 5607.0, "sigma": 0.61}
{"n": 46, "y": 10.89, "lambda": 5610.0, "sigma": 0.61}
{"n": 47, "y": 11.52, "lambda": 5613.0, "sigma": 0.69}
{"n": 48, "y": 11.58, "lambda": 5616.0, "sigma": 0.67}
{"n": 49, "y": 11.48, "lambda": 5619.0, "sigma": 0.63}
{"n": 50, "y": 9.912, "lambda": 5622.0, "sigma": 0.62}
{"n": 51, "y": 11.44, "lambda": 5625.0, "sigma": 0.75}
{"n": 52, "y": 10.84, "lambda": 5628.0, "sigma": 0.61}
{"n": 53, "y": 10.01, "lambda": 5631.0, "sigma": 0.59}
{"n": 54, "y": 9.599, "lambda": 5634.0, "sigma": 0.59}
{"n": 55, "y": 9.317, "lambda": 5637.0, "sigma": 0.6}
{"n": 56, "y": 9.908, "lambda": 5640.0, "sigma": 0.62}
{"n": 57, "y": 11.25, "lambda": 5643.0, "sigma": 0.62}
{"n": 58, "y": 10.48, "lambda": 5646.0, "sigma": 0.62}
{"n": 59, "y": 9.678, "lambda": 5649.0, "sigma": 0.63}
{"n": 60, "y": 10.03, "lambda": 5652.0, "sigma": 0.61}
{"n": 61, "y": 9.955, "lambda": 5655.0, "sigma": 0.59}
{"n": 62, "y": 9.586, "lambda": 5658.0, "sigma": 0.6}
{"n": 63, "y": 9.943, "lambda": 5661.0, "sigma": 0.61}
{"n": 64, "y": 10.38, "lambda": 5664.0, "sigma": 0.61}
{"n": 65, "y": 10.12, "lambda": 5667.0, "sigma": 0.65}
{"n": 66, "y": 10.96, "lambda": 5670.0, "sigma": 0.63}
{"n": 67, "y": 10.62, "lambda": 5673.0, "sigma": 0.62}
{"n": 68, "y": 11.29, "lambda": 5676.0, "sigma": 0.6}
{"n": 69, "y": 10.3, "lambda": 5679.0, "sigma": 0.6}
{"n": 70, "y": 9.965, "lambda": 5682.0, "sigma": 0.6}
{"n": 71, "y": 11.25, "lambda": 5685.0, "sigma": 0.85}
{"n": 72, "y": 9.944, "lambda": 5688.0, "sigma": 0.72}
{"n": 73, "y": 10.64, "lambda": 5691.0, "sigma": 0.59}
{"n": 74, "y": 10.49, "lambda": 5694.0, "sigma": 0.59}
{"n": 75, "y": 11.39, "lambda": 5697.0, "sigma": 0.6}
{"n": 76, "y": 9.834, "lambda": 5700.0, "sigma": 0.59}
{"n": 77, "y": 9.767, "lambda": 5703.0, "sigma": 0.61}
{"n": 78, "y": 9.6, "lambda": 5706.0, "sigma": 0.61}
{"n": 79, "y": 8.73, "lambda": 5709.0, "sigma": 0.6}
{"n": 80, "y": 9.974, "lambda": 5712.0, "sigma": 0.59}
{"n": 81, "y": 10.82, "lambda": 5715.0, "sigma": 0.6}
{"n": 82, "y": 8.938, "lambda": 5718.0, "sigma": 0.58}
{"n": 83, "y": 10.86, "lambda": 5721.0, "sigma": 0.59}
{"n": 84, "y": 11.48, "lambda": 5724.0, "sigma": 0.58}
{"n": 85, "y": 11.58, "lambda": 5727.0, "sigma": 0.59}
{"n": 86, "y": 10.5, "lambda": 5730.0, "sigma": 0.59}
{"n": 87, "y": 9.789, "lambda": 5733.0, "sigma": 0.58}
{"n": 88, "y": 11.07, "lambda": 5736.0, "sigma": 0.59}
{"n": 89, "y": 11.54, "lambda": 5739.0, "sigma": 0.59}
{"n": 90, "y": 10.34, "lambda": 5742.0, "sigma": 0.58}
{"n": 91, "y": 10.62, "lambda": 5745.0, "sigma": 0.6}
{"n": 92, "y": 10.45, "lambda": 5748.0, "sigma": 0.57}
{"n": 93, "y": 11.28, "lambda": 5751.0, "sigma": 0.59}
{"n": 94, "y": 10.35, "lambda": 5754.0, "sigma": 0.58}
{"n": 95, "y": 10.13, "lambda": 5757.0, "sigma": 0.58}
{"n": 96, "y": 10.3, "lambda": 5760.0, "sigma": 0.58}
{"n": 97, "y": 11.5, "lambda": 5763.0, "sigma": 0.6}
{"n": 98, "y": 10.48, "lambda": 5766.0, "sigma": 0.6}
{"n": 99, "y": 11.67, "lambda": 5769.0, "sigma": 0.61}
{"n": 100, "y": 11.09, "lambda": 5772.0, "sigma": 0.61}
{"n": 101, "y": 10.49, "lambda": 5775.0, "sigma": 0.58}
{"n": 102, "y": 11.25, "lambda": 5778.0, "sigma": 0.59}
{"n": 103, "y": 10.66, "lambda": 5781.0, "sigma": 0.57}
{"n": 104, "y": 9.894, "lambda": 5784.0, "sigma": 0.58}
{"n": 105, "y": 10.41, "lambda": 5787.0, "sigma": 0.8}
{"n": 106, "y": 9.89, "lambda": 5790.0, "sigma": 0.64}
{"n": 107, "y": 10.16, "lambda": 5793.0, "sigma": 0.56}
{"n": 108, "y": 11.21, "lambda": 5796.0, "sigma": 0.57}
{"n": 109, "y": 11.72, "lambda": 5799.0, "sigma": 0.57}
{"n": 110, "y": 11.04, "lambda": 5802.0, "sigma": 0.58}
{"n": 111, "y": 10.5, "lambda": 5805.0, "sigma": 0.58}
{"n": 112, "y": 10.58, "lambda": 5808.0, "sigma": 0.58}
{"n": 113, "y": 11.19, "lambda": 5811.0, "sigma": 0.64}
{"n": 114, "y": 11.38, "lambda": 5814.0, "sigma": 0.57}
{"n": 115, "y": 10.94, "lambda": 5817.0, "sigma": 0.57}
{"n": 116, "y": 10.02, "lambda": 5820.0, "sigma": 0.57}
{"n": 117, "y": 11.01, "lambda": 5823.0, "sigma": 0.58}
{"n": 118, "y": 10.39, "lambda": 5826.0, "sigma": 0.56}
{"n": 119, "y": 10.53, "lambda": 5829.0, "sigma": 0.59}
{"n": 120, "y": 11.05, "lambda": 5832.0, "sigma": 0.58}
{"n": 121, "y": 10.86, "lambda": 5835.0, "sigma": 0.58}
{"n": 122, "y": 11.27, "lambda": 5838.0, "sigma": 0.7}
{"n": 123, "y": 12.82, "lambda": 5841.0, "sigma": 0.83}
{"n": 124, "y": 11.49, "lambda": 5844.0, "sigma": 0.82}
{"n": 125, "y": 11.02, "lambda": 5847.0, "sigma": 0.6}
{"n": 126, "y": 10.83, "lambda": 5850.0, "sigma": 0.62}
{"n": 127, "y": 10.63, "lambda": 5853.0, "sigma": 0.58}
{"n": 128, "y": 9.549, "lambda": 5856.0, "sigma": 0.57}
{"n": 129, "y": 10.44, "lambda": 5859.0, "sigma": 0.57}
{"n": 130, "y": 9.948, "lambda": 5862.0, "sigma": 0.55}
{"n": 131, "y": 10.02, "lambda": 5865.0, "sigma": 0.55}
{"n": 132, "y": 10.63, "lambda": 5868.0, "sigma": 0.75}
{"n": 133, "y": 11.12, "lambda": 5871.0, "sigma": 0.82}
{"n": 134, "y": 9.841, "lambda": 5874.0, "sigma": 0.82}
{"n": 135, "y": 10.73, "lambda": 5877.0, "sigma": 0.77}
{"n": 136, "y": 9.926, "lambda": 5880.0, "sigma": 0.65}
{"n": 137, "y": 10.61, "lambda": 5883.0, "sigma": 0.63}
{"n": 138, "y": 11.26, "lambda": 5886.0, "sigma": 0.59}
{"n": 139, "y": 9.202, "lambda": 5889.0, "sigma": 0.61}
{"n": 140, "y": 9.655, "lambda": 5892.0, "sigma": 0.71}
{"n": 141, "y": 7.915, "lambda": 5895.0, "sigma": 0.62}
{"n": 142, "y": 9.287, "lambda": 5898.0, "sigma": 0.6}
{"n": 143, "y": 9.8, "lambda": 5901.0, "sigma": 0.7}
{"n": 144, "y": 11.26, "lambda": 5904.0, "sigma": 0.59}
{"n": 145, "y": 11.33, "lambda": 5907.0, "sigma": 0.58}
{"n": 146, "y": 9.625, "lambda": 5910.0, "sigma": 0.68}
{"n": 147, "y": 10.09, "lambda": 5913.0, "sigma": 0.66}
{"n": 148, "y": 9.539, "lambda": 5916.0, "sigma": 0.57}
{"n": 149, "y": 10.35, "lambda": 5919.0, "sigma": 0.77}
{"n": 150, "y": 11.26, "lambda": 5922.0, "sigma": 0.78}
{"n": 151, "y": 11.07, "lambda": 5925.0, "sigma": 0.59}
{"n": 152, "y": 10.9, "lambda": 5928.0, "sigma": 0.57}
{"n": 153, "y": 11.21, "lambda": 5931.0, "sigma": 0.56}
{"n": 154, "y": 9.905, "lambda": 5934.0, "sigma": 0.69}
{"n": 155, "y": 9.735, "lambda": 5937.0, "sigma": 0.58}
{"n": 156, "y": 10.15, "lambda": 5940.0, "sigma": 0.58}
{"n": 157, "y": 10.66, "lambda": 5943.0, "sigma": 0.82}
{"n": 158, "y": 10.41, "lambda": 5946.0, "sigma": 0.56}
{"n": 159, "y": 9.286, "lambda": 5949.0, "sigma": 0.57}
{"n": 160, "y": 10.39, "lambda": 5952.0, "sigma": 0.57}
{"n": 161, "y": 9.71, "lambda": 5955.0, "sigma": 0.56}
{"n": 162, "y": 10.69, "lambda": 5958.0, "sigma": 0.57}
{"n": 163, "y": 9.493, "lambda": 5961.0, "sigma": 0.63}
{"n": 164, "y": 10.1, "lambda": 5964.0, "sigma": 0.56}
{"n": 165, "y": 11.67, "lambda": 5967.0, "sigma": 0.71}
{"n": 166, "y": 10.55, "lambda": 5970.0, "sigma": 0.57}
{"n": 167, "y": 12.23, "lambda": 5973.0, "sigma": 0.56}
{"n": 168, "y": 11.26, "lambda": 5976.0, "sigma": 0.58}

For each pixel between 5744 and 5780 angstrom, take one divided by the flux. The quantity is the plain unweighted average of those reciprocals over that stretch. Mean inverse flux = 0.0928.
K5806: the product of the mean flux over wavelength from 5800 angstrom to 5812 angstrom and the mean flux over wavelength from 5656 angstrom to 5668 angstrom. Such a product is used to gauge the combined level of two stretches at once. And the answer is 108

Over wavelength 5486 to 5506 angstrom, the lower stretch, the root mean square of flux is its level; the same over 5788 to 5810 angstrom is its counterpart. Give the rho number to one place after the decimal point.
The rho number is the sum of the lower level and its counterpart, 21.2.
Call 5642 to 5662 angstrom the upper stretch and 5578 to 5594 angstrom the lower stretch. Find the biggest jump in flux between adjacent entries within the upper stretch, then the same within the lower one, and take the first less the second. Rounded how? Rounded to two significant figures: -0.56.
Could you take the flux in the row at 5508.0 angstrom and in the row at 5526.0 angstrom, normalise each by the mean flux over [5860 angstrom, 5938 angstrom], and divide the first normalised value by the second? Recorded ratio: 1.13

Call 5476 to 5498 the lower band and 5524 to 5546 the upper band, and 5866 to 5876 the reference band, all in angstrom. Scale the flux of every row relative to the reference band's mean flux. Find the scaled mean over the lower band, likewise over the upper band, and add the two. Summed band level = 1.94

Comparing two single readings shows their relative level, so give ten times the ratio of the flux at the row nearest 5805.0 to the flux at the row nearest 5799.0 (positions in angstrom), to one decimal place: 9.0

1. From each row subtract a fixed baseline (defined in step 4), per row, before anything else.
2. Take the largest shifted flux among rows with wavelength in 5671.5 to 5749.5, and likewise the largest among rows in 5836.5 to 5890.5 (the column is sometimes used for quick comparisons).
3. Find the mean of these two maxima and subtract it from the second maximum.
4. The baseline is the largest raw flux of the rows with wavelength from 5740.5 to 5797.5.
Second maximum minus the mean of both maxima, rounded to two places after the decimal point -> 0.62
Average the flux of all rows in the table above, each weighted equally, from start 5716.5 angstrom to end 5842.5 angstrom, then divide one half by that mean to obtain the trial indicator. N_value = 0.0463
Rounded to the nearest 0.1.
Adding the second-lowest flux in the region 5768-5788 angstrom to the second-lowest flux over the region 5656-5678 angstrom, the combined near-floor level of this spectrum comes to 20.4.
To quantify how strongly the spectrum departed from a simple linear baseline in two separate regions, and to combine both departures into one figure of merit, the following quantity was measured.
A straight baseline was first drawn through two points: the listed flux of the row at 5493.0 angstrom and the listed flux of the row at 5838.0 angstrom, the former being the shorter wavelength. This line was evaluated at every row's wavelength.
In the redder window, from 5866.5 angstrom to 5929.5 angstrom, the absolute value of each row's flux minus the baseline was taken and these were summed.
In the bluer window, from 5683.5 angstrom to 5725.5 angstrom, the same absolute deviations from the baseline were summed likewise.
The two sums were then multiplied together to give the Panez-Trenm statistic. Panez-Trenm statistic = 301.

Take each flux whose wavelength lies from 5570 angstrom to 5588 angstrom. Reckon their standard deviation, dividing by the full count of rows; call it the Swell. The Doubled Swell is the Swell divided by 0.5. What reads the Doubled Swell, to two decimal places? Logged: 1.13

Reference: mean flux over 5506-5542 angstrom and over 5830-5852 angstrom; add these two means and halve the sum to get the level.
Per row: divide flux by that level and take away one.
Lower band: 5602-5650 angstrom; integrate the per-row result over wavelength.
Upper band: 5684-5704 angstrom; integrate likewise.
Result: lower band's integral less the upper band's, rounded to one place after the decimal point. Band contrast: -0.1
